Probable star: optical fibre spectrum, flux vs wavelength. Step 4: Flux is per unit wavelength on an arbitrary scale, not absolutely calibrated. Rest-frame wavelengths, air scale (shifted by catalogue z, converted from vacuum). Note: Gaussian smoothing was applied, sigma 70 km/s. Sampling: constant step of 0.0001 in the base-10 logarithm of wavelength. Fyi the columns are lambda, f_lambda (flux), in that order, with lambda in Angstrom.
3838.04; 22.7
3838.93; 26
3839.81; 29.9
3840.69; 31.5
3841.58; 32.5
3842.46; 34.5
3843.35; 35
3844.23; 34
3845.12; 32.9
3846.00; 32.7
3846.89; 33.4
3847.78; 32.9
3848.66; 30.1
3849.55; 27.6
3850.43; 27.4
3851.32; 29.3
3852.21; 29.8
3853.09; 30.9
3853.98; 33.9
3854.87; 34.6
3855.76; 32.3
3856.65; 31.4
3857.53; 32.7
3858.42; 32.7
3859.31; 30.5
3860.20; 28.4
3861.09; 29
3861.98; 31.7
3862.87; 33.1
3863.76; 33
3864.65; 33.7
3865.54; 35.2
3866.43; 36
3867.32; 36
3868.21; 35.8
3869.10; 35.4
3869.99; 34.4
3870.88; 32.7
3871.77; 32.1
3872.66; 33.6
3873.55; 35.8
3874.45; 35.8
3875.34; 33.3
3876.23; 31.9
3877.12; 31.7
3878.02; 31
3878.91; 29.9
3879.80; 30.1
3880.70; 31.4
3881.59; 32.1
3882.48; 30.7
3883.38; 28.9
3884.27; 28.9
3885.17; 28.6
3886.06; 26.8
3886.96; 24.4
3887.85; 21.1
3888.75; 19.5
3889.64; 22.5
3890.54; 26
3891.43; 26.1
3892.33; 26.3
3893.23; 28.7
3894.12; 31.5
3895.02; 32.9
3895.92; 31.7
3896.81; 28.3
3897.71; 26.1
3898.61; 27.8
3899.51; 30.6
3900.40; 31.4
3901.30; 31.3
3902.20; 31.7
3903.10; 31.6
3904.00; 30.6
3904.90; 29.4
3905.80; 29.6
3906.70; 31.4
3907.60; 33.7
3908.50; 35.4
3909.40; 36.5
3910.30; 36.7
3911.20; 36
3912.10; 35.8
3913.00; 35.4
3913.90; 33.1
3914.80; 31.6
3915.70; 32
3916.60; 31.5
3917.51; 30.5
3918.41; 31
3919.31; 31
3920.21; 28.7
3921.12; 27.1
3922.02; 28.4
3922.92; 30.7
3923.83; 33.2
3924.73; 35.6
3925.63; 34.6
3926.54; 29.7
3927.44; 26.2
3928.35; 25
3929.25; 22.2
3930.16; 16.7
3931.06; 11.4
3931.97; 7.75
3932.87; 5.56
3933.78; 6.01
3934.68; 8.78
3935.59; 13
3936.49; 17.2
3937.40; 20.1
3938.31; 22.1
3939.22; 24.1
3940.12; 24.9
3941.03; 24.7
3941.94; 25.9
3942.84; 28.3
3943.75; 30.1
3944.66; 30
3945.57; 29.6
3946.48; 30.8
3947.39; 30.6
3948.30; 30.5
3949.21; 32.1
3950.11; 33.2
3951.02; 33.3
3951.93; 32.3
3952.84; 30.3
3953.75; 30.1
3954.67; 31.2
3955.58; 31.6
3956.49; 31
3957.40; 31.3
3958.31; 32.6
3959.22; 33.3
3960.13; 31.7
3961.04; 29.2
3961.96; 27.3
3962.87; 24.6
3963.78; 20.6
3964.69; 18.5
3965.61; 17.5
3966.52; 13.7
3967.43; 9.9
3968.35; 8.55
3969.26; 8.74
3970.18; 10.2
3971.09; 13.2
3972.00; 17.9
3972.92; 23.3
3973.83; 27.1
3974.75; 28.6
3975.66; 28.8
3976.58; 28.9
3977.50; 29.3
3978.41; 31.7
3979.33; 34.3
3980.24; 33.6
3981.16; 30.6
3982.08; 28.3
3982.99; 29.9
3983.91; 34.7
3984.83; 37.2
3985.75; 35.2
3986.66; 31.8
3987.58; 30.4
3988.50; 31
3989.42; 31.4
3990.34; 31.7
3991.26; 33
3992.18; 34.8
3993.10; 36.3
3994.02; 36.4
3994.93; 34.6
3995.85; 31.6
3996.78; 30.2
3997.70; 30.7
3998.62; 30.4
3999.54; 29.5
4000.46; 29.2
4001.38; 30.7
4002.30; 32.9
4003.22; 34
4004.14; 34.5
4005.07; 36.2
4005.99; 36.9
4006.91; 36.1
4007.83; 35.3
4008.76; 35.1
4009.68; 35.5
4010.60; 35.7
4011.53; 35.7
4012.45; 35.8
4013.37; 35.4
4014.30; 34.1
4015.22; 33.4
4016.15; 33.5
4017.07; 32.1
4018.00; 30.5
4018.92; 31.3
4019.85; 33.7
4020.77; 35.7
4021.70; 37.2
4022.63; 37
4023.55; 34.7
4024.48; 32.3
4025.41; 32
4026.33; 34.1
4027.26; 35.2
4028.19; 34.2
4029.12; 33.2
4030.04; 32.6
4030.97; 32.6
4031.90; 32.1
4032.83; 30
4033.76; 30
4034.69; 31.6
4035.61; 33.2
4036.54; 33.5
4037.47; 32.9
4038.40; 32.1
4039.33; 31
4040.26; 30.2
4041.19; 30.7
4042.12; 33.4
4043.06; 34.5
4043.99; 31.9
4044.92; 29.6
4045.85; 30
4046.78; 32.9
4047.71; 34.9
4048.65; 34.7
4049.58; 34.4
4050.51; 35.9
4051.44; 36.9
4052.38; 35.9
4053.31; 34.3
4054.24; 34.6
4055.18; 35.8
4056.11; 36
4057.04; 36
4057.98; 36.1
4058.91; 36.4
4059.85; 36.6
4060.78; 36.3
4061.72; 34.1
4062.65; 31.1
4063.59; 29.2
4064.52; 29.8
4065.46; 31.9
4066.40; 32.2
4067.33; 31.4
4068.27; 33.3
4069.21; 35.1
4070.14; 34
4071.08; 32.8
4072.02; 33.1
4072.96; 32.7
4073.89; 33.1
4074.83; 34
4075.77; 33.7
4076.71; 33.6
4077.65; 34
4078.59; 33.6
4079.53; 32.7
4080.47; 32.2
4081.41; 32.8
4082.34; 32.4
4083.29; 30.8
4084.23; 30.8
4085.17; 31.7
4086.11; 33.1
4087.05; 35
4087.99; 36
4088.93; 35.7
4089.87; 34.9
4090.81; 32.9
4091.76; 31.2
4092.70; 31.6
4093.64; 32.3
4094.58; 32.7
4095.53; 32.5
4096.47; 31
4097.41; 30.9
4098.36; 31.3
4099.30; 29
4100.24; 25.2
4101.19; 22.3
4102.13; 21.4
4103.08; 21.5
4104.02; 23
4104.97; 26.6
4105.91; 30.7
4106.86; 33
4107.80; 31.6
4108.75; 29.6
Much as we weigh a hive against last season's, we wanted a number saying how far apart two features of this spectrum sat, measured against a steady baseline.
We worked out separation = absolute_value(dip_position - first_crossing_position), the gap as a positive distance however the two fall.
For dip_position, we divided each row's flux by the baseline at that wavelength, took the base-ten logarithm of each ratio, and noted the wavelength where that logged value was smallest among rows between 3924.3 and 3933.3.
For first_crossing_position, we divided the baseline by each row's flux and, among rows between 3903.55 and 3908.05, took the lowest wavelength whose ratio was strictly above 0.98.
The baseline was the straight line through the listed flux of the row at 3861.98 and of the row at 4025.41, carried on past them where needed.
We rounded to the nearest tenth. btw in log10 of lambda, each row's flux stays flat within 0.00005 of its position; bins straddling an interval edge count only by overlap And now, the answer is 28.9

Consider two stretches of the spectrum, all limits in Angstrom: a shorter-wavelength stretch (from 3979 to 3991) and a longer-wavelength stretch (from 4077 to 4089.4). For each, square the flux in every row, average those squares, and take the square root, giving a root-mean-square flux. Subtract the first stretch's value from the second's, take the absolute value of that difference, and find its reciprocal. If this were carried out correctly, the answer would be 1.3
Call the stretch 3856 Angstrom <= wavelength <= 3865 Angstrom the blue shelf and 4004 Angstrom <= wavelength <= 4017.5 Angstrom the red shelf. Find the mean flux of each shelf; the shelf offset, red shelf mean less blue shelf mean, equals 3.4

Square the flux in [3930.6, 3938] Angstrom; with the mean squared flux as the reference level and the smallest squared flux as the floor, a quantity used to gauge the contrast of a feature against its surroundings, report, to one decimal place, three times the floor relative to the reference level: 0.6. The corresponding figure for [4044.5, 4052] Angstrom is 2.3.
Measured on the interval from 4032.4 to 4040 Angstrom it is 2.7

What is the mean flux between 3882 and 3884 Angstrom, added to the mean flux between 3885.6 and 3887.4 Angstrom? 55.4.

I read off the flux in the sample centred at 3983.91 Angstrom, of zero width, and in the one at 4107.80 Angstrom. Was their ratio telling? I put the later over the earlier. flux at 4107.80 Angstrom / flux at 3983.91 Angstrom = 0.91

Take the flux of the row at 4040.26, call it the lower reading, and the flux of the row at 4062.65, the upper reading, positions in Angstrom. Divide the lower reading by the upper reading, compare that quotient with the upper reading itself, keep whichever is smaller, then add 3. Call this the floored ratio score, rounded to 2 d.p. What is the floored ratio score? 3.97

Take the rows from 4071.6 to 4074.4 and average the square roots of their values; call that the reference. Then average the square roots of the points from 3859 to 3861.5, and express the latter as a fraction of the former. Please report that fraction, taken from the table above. 0.94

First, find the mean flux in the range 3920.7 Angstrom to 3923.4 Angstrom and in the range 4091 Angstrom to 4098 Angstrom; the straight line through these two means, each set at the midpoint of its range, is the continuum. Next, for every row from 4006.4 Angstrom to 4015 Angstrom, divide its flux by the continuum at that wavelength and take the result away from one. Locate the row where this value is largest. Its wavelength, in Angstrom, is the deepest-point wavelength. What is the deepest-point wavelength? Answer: 4014.30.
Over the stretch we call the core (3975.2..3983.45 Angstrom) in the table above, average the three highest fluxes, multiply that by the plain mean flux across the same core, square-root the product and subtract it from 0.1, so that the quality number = -32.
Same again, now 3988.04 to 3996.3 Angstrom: -35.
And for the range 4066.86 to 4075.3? -34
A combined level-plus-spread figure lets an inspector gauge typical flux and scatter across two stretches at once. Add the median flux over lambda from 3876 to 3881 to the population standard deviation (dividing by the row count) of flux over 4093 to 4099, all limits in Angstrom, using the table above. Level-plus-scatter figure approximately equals 31.9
